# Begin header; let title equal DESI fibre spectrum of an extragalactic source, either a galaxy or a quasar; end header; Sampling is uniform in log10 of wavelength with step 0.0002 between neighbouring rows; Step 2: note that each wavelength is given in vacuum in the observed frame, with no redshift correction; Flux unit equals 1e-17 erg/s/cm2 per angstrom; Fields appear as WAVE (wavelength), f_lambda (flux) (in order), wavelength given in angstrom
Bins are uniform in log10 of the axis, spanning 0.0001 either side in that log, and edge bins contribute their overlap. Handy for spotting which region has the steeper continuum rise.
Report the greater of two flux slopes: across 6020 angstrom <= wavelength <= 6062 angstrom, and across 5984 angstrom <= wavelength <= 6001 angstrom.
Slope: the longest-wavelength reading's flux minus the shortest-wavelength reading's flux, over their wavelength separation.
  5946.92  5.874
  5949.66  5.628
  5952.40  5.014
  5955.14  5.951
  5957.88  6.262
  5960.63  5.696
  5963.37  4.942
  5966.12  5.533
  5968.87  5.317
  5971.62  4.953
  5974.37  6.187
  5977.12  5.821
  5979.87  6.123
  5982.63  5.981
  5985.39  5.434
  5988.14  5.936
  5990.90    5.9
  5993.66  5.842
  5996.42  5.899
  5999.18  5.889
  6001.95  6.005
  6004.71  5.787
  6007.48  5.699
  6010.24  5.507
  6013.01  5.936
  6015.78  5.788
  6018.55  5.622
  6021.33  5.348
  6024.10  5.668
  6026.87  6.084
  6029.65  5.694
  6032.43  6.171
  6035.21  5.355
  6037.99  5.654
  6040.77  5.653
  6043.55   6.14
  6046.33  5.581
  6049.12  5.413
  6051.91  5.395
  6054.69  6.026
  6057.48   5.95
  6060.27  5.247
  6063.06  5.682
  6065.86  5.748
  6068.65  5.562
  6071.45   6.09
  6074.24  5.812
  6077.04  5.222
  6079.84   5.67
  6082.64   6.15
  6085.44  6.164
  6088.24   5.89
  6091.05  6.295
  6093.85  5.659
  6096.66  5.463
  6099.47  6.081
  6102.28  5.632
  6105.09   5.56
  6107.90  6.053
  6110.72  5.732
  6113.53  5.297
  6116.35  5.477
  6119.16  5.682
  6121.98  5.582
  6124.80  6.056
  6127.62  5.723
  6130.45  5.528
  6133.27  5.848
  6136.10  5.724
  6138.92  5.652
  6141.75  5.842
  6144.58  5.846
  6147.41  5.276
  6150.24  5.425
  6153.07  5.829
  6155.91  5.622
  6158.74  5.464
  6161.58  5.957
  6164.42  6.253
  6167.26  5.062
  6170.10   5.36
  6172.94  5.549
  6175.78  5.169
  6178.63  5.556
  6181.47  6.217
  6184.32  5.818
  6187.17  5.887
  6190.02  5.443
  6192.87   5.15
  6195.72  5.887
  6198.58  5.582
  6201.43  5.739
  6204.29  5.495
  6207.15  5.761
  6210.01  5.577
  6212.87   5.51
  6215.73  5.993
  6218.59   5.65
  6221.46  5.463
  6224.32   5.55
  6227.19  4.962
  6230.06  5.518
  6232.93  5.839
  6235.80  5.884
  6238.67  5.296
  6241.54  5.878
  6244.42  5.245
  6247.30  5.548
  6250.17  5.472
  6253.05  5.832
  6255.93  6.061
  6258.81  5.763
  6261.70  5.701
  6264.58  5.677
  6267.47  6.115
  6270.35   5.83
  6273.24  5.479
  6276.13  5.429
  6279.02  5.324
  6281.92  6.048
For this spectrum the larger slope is 0.033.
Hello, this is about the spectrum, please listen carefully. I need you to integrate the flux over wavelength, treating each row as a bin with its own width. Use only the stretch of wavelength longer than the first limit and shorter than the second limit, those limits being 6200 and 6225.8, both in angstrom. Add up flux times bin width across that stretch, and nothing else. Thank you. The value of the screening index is 145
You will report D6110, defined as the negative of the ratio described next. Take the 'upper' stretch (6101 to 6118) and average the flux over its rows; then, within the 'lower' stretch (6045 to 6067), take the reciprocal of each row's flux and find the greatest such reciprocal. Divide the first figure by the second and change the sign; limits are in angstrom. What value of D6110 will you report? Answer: -29.5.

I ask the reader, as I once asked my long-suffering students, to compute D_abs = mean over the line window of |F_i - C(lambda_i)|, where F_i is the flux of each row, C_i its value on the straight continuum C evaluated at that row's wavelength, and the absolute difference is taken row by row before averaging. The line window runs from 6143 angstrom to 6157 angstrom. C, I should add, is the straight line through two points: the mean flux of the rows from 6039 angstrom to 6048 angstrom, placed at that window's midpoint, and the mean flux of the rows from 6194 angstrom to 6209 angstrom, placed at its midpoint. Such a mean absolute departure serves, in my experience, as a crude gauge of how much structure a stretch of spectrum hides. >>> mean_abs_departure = 0.21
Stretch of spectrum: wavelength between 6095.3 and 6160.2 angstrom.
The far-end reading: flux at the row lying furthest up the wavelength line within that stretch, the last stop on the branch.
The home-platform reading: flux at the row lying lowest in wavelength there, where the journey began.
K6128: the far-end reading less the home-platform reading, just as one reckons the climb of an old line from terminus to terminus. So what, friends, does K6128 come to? 0.0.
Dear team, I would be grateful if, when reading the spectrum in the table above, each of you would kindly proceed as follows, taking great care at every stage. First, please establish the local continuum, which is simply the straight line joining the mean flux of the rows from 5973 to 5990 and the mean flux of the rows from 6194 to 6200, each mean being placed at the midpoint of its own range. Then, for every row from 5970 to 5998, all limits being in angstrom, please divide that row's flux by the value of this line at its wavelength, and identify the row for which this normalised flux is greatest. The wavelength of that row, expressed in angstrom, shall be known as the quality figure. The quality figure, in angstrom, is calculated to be 5974.37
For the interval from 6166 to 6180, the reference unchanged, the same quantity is 6178.63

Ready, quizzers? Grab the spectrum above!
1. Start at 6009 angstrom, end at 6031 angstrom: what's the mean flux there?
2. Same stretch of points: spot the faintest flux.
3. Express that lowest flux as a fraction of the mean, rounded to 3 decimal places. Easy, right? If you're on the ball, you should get 0.937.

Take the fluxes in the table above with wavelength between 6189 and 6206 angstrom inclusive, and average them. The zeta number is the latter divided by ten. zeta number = 0.555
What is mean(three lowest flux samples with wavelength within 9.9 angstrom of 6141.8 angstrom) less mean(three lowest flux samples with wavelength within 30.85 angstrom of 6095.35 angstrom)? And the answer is 0.12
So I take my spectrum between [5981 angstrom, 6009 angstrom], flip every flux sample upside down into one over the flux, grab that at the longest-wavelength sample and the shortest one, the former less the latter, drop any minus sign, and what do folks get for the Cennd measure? 0.0083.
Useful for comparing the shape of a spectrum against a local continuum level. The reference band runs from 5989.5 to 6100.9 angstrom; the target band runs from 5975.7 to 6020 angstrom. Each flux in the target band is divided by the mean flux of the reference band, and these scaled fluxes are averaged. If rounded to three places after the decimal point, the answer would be 1.009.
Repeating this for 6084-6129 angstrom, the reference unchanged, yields 1.001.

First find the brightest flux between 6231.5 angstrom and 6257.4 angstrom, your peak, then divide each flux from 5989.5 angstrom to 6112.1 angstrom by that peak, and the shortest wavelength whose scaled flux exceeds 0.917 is 5990.90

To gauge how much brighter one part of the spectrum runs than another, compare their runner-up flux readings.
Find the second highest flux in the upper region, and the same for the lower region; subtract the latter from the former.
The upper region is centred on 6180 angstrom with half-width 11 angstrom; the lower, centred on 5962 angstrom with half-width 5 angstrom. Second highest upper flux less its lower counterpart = 0.19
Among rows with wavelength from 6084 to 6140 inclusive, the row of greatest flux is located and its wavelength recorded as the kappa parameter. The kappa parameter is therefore 6091.05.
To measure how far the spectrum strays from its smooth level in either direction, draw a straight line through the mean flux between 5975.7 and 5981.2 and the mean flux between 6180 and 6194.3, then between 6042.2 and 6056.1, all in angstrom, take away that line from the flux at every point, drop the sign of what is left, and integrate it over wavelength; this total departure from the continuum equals 4.6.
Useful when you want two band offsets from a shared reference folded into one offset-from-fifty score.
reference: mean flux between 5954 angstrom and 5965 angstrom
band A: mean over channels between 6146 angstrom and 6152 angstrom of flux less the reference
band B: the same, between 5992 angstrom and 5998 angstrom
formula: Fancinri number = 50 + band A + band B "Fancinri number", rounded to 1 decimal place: 49.8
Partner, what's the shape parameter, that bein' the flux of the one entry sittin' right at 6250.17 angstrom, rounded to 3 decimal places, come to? 5.472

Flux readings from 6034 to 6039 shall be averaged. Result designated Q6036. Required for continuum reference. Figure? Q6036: 5.50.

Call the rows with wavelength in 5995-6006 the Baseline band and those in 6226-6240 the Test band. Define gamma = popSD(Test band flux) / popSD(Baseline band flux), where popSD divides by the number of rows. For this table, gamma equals 4.5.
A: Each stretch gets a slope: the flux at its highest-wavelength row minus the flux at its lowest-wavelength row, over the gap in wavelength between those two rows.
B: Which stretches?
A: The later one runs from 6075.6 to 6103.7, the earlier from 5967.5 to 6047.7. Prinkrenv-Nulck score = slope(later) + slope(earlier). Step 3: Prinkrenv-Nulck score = 0.020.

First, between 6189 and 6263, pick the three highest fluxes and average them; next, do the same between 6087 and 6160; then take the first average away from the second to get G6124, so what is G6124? 0.16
